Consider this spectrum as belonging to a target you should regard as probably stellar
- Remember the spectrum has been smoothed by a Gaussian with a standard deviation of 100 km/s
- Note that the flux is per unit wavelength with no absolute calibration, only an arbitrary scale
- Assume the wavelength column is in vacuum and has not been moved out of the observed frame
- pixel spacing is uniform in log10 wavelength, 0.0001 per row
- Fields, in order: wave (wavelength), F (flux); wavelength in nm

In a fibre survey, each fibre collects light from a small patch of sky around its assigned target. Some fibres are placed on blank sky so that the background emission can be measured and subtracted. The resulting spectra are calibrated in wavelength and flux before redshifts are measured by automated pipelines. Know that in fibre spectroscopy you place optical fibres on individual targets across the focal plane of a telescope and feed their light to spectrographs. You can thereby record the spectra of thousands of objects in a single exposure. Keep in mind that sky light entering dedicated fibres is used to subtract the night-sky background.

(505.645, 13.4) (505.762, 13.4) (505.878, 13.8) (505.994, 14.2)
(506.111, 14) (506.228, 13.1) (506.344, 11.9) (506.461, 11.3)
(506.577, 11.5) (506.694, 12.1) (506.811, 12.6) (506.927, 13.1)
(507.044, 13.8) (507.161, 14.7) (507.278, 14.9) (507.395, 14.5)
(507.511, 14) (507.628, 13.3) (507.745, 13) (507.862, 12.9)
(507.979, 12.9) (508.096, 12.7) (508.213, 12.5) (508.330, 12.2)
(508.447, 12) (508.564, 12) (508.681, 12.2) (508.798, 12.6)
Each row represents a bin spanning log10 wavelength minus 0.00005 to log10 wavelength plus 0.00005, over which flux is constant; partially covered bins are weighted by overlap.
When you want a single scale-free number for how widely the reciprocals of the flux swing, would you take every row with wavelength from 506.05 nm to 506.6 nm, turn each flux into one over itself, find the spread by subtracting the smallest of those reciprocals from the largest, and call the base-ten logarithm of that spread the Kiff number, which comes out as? -1.8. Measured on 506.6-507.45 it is -1.8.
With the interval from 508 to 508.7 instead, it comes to -2.3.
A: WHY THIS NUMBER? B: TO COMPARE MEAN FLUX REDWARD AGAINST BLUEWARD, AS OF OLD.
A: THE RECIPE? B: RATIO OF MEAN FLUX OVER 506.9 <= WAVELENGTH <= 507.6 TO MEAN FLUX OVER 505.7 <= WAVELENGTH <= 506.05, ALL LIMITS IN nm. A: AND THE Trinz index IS 1.03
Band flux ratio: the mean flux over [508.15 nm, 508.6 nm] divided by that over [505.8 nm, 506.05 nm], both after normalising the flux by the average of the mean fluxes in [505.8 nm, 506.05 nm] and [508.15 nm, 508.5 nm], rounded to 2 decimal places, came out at 0.87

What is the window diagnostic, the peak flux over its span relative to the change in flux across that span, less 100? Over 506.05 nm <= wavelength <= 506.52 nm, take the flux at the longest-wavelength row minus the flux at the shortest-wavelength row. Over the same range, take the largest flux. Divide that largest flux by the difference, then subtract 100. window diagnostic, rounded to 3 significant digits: -105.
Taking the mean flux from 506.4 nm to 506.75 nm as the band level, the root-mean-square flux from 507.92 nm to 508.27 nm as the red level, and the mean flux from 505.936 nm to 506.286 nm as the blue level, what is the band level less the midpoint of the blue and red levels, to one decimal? -1.6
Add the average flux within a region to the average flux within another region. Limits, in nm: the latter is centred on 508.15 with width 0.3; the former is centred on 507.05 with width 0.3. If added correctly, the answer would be 26.47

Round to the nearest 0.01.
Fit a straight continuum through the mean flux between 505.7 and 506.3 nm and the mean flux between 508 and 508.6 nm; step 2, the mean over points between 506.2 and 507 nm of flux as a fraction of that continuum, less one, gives -0.08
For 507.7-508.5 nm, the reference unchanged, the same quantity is 0.01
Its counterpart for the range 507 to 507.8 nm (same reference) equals 0.09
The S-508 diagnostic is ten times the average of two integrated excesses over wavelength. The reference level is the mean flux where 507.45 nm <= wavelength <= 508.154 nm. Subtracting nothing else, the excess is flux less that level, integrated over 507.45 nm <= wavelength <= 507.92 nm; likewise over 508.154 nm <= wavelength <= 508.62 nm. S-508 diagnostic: -1.9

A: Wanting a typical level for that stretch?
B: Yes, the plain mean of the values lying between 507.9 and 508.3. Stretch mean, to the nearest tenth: 12.7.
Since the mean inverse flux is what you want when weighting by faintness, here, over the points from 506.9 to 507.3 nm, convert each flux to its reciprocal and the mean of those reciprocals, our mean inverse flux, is 0.071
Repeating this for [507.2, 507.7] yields 0.071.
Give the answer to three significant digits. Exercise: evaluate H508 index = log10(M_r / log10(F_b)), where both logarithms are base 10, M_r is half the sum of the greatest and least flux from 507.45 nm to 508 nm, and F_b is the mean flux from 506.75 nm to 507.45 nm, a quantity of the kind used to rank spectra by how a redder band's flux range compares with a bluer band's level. 1.07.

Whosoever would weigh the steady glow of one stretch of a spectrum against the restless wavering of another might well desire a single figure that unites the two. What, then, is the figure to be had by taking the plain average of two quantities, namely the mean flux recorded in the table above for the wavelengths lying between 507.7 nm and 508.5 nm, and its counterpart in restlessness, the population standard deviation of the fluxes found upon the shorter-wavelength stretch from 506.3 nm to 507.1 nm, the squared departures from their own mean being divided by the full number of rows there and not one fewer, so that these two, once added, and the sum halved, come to 6.71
